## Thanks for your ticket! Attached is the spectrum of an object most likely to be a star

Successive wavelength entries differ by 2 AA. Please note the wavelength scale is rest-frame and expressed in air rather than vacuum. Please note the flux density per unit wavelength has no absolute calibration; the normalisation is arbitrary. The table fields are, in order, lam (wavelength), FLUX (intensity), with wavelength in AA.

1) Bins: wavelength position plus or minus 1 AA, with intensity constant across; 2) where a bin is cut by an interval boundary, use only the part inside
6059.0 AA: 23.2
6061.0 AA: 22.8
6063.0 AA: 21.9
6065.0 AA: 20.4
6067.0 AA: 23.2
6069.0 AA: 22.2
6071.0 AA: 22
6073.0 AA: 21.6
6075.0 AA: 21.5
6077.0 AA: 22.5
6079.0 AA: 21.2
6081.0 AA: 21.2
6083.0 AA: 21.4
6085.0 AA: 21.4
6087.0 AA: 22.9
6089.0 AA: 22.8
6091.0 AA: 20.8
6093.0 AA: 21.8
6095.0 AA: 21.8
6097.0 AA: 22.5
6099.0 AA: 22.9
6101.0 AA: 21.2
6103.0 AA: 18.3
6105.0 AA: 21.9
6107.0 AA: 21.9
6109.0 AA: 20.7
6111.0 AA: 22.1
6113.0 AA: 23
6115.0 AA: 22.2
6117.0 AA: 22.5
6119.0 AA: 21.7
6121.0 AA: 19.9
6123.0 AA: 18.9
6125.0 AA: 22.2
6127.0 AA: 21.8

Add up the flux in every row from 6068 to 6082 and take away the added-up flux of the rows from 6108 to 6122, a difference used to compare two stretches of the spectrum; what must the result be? 0.1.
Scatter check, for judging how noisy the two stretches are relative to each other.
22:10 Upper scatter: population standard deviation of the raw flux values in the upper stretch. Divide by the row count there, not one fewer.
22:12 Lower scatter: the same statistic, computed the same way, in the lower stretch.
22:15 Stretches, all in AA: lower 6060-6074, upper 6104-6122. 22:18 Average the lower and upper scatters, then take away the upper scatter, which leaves 0.0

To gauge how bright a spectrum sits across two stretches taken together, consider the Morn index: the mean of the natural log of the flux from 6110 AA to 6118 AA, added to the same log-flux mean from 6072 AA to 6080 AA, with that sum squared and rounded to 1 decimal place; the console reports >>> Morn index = 38.3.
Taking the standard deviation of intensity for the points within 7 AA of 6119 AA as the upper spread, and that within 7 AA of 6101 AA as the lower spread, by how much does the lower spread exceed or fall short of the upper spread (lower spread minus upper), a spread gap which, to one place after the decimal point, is 0.0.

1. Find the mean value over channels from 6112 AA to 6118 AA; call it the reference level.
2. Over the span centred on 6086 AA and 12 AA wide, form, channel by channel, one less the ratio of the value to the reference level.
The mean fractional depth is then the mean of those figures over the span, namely 0.036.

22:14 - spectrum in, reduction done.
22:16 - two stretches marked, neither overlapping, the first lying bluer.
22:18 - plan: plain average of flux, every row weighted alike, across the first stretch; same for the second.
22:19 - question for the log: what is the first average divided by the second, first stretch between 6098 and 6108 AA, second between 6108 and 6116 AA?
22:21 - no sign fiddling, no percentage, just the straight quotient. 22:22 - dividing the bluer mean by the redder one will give 0.97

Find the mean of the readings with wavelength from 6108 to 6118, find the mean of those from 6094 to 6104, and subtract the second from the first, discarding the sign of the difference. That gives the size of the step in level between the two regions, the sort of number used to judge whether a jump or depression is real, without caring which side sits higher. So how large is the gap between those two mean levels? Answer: 0.76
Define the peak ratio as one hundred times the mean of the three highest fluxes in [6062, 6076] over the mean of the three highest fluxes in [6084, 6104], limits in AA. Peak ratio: 98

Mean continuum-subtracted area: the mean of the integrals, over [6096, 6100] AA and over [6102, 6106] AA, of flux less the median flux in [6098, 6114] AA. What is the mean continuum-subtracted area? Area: -2.0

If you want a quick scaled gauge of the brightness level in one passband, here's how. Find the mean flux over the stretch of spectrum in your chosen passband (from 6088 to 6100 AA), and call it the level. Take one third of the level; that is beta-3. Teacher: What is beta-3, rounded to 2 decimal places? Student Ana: 7.37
